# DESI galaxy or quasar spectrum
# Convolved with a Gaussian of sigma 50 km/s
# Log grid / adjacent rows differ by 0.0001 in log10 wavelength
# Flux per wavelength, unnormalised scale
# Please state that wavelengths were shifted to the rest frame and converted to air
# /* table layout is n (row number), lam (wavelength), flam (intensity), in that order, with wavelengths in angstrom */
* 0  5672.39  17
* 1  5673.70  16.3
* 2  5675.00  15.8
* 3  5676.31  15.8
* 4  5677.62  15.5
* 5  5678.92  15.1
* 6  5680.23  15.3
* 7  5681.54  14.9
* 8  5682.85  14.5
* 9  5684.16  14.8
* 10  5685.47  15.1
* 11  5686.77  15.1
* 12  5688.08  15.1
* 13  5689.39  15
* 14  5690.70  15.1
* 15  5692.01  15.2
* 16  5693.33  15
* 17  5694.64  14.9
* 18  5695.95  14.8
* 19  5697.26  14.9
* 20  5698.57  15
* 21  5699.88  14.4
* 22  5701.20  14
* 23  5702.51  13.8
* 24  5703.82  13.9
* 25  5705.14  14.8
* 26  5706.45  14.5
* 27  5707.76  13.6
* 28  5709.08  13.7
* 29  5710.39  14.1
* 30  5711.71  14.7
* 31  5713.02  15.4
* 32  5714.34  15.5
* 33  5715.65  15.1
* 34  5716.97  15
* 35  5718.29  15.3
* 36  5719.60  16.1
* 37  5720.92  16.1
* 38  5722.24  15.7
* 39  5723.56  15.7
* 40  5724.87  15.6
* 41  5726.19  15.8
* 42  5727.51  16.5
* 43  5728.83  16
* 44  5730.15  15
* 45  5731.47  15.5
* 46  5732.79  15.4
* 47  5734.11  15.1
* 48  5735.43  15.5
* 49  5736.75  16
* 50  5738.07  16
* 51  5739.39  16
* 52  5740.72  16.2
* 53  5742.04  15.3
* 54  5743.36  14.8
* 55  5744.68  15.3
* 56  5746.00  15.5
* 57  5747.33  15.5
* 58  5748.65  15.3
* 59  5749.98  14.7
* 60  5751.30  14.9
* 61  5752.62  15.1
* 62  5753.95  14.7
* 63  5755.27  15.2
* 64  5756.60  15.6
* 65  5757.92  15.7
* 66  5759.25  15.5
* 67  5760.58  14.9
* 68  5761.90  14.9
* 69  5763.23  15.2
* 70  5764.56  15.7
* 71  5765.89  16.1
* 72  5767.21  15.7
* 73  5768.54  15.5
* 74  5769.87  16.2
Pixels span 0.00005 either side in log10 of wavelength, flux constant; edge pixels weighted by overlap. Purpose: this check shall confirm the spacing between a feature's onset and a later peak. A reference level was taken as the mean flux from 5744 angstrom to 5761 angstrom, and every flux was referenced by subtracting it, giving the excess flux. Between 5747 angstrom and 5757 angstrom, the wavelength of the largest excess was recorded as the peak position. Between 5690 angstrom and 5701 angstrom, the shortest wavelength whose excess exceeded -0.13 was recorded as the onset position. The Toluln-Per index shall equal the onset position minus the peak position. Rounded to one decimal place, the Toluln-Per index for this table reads -65.9 angstrom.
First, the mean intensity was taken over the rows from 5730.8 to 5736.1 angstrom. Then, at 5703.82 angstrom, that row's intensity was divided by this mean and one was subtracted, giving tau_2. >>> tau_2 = -0.10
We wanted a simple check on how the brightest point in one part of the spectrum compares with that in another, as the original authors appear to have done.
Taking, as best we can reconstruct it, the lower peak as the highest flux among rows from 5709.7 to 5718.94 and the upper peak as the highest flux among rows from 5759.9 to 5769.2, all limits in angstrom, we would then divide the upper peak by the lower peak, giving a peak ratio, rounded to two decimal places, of 1.04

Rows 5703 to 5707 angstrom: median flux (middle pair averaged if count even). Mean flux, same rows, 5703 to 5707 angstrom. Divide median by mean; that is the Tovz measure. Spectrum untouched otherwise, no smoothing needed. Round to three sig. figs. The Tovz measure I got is 1.01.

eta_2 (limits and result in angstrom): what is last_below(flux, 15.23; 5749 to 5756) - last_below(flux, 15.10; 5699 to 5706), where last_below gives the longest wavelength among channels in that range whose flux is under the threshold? 50.1 angstrom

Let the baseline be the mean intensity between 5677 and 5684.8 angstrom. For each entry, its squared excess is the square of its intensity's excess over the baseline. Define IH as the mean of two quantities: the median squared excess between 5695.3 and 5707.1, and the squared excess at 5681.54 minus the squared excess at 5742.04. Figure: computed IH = 0.10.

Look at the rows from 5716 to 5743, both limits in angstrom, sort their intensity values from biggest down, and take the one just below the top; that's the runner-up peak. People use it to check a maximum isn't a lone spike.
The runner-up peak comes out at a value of 16.2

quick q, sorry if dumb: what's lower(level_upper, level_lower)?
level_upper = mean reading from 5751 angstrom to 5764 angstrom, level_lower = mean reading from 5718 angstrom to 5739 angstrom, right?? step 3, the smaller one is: 15.2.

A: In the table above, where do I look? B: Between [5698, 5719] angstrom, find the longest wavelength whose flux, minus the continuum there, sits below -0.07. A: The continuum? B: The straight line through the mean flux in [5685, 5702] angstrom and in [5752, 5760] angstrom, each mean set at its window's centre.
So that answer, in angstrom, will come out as 5711.71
